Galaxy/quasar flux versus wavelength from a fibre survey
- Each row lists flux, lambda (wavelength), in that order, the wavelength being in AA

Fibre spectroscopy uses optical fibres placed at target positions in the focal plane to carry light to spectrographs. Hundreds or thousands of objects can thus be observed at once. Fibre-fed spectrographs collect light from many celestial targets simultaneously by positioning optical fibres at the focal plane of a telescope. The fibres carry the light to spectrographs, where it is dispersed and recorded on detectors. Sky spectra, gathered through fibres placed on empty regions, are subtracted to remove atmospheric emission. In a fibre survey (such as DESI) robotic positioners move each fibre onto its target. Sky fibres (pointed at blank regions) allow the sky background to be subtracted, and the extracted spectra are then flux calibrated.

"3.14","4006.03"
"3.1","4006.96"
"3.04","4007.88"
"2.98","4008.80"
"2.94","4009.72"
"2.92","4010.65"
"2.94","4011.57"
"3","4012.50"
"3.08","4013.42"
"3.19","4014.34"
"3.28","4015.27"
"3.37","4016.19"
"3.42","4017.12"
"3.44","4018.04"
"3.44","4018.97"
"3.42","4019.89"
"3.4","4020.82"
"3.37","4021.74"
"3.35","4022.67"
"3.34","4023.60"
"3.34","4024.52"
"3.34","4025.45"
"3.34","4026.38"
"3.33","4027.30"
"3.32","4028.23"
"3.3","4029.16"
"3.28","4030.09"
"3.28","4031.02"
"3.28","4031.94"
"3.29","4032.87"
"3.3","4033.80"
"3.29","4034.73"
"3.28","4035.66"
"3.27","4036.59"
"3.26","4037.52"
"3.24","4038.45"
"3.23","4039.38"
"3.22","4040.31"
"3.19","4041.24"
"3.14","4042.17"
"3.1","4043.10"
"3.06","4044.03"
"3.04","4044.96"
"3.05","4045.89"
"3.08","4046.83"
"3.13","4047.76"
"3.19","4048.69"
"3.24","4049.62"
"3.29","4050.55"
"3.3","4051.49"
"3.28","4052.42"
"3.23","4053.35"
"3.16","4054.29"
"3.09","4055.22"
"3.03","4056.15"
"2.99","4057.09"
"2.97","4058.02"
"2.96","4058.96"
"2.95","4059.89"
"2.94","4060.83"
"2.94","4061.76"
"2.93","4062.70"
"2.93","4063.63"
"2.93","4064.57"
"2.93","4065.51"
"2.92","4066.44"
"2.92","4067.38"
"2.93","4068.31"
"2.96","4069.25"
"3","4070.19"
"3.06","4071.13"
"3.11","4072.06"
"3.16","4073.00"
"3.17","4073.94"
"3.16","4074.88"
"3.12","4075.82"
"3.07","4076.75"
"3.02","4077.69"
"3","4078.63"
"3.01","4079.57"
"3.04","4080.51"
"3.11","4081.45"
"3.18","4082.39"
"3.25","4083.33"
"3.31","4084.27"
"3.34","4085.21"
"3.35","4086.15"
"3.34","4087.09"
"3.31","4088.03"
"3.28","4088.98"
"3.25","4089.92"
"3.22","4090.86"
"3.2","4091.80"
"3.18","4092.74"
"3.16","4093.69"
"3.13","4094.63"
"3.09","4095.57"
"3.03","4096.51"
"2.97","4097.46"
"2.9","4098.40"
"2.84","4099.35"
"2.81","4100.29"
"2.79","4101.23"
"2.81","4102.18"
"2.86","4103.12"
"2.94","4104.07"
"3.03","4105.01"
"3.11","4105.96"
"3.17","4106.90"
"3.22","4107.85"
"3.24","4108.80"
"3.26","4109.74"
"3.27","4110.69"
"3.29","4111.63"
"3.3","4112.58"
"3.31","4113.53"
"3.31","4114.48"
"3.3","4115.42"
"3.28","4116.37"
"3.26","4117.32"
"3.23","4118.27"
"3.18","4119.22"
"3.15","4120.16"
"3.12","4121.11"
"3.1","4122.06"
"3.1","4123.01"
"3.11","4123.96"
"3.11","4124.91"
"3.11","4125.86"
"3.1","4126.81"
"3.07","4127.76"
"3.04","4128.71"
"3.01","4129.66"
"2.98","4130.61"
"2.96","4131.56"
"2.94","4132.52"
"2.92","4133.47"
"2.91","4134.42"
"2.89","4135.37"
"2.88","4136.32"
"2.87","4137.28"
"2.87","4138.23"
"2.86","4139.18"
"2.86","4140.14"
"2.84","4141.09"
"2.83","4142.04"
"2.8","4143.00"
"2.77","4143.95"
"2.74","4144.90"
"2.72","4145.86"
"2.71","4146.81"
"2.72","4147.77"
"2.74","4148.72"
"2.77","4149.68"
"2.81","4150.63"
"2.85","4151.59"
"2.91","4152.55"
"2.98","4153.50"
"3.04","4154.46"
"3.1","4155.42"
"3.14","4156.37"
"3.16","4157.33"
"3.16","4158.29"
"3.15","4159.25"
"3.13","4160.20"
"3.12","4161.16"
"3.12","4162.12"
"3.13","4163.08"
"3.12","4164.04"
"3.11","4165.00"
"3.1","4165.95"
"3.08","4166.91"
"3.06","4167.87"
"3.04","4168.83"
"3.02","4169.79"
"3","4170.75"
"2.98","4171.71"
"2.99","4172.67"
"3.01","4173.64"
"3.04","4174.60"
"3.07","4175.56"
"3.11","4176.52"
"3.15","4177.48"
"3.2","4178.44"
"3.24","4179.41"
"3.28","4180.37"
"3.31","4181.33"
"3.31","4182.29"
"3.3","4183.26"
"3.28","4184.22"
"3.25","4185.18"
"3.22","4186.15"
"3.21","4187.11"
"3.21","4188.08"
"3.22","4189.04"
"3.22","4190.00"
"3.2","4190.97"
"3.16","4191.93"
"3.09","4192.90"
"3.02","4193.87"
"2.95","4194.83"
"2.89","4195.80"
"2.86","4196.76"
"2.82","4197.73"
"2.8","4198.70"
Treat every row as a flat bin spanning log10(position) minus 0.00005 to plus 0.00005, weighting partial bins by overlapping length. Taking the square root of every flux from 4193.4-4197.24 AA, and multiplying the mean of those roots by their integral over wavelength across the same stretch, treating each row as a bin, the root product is 11.3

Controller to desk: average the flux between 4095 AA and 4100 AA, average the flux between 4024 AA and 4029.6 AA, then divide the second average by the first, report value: 1.12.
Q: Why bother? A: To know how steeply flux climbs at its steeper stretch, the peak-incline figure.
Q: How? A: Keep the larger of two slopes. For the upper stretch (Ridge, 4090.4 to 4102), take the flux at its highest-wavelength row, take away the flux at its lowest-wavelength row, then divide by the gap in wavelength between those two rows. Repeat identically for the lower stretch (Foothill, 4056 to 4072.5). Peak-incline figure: 0.0050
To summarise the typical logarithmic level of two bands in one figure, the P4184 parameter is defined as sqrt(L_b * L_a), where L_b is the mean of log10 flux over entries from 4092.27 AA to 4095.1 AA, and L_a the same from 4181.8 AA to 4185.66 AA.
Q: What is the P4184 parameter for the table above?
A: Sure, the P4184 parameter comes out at 0.508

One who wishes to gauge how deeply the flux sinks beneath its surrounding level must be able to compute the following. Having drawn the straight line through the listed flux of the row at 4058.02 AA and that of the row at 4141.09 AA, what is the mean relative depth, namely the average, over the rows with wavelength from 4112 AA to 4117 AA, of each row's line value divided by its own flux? 0.87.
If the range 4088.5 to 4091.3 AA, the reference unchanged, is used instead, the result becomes 0.90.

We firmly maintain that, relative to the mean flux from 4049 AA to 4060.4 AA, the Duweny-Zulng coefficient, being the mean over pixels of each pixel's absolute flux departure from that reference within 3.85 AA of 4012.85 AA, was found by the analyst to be 0.151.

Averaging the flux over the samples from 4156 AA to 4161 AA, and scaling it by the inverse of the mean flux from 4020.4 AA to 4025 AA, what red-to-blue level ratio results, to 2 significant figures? 0.94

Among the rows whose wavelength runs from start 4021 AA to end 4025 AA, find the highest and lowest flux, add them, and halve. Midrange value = 3.4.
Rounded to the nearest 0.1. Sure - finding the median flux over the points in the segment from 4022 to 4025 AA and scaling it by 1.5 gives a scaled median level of 5.0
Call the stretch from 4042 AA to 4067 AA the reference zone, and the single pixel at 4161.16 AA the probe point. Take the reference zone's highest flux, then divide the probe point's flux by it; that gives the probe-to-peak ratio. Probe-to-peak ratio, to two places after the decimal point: 0.95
